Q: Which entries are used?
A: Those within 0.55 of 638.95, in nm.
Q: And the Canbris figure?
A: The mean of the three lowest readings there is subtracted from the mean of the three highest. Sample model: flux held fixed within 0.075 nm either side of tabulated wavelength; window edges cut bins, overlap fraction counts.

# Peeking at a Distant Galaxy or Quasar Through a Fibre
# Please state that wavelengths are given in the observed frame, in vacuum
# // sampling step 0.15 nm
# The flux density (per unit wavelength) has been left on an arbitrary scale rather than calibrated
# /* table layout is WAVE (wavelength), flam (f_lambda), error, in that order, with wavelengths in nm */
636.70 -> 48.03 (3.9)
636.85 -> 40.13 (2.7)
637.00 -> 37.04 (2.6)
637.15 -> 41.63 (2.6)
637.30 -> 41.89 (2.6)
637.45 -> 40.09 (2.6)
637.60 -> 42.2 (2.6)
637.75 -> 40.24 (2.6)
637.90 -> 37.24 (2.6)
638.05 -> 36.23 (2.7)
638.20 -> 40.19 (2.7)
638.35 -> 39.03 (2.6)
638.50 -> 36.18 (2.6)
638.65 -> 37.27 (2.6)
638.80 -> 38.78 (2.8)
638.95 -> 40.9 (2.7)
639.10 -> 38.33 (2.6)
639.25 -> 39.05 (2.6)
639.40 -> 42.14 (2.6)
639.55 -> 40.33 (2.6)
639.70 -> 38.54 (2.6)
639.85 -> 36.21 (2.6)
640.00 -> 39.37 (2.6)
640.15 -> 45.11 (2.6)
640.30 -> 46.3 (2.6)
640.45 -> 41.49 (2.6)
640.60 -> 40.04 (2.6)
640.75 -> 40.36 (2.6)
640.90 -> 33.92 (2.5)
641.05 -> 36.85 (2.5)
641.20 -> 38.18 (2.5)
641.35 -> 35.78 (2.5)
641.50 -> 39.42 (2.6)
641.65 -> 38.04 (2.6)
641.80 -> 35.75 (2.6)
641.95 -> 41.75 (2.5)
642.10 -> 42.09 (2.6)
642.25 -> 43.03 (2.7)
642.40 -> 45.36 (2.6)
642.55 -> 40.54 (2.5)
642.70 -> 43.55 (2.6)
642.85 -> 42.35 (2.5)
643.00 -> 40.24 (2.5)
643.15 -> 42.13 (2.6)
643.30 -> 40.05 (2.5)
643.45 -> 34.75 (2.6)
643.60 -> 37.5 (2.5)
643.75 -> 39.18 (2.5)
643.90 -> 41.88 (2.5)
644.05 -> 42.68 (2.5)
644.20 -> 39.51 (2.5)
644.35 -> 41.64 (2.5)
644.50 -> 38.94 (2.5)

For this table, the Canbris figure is 3.4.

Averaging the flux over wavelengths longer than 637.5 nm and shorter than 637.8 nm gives 41.2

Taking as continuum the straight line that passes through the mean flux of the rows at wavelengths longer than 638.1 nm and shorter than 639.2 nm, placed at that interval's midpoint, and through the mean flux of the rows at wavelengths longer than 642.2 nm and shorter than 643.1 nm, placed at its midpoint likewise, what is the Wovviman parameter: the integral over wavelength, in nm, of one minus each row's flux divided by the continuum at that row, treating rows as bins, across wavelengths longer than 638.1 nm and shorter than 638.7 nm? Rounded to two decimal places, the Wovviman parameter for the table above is 0.00 nm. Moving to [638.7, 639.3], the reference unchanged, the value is 0.00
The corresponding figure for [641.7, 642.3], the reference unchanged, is 0.02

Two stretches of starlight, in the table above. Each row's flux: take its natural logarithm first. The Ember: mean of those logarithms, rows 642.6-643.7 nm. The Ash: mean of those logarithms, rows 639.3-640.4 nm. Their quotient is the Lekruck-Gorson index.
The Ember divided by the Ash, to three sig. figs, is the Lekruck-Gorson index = 0.993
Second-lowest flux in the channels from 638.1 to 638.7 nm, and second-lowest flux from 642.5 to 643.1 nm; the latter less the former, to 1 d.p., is 3.3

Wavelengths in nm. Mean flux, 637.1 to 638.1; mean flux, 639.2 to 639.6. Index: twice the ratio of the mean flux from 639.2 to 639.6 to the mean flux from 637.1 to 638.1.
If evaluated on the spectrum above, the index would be 2.03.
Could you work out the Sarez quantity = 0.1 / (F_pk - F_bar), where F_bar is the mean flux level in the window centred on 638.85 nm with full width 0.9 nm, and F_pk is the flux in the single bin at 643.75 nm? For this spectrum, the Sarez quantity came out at 0.13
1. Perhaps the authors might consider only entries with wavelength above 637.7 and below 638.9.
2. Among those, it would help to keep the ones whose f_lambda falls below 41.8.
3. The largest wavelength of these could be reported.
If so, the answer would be 638.80 nm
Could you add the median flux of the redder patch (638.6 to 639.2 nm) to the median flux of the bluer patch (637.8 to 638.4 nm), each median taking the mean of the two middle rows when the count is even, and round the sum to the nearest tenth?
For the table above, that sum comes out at 76.7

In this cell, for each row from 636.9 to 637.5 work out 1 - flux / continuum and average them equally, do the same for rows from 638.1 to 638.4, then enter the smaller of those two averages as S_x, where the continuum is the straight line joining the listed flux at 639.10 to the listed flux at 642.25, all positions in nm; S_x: -0.13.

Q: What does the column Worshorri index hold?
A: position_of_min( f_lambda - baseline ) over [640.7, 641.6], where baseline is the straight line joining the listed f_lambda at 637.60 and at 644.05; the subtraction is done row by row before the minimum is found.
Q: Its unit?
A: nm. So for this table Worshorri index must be 640.90 nm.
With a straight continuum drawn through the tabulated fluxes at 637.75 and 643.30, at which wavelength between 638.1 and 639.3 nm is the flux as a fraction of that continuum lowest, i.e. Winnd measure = 638.50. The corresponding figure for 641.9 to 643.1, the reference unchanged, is 643.00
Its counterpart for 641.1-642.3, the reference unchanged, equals 641.80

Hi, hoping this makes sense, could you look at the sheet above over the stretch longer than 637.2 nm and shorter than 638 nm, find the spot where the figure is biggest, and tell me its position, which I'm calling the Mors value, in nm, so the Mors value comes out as 637.60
